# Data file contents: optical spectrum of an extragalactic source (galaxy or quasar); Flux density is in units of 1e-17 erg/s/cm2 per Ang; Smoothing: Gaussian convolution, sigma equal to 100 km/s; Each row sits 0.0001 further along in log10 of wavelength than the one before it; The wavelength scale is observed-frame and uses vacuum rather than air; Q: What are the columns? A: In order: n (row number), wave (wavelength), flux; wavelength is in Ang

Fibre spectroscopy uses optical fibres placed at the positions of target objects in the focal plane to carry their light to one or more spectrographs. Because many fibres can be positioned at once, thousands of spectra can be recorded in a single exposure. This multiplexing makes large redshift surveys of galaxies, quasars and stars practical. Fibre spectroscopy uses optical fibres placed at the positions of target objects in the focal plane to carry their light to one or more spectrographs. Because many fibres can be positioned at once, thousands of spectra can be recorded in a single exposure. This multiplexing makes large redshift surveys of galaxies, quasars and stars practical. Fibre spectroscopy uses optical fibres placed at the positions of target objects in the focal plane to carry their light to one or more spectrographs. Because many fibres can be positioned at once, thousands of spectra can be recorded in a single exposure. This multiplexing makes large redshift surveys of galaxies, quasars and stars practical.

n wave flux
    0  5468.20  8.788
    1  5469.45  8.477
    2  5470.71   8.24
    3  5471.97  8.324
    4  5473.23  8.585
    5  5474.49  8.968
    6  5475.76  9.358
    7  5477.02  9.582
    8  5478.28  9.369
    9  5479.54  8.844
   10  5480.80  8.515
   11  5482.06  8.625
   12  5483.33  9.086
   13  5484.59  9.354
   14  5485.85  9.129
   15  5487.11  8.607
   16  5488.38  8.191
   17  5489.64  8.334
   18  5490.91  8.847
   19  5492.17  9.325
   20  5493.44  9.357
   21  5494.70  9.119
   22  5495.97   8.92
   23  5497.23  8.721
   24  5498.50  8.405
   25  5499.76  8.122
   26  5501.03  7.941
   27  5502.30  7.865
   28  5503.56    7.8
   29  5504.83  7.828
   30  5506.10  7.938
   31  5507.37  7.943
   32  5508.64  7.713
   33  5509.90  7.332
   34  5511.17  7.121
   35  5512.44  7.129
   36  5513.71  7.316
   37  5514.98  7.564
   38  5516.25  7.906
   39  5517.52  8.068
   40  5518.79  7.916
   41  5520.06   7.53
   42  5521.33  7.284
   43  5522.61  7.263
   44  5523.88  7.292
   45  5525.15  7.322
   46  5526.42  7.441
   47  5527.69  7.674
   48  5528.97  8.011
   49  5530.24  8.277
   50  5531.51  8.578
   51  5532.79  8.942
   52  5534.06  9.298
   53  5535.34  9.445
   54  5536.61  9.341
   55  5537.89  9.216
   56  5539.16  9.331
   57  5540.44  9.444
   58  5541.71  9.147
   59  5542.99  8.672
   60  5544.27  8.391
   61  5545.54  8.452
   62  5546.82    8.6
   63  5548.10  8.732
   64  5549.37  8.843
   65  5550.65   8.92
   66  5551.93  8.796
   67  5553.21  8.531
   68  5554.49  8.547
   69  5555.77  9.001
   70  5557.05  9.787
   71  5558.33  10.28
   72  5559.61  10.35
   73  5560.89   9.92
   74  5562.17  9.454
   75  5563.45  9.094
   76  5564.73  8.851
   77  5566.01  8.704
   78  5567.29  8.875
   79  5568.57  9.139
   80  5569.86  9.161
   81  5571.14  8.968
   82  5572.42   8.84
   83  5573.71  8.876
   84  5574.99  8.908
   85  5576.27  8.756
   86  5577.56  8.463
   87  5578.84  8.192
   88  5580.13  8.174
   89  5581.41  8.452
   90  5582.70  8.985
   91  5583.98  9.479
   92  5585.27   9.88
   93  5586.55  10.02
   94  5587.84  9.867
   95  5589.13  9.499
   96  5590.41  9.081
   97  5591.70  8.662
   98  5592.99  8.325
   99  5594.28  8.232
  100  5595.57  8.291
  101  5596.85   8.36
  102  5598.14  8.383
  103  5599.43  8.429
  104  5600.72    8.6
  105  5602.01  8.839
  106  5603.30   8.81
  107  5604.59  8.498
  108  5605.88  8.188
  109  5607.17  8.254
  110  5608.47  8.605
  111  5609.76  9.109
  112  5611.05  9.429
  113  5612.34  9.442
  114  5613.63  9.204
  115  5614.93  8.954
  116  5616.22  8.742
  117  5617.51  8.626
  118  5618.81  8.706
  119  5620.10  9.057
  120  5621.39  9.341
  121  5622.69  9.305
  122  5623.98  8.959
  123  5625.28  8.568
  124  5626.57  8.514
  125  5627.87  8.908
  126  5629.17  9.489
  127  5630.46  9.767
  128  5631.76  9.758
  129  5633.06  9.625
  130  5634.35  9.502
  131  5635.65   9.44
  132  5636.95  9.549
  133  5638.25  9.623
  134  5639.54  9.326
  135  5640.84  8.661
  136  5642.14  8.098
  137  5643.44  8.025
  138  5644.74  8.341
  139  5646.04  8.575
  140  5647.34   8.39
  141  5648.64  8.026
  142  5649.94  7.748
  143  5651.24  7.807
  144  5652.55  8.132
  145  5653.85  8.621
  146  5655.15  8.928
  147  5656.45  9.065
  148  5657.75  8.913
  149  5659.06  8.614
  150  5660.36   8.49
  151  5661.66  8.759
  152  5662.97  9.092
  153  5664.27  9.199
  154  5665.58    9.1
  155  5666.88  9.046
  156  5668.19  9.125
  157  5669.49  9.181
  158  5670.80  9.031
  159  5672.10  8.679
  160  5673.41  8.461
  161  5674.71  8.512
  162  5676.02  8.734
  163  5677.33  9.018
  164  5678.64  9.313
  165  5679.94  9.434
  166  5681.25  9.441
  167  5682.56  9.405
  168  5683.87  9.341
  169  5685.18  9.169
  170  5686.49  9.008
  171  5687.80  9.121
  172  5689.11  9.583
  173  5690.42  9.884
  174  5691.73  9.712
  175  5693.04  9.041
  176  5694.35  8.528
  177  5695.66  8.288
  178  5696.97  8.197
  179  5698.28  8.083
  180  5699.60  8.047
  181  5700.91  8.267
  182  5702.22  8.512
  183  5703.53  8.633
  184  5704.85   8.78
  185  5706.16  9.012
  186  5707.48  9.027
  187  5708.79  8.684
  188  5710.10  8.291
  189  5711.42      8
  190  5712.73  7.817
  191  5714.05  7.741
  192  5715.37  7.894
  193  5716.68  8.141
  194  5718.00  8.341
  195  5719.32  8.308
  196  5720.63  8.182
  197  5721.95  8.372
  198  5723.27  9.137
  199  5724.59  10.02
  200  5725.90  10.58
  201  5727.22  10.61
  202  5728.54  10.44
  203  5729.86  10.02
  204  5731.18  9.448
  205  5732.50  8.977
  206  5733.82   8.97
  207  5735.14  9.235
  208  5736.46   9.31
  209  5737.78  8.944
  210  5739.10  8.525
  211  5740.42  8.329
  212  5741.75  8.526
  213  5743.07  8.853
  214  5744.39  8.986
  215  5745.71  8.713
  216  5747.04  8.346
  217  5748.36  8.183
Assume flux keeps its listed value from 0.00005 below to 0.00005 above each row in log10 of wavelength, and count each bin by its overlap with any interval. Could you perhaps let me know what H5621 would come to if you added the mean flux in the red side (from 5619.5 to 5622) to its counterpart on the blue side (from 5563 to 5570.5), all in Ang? 18.2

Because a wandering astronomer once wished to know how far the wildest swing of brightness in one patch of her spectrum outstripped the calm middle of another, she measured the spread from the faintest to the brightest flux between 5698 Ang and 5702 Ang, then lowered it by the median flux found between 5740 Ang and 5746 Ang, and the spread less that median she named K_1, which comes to -8.5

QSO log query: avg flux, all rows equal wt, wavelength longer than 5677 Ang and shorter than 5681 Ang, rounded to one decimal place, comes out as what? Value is 9.3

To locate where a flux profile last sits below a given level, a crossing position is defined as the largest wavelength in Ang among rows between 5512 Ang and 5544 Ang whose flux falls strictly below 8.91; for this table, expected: 5542.99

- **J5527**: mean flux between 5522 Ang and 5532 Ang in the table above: 7.7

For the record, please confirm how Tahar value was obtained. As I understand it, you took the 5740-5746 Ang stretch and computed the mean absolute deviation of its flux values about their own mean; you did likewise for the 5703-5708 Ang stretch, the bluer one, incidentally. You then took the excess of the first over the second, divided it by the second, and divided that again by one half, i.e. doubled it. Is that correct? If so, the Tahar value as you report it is 0.6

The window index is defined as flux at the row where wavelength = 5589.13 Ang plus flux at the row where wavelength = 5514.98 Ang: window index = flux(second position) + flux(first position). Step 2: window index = 17.06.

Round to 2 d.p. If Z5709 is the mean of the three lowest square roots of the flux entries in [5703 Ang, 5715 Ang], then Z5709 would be 2.80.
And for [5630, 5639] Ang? 3.08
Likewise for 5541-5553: 2.91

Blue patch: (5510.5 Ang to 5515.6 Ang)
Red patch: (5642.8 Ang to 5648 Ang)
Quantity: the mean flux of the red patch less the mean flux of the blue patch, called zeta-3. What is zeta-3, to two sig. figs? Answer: 1.1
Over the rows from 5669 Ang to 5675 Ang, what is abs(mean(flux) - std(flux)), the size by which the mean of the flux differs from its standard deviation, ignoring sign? 8.5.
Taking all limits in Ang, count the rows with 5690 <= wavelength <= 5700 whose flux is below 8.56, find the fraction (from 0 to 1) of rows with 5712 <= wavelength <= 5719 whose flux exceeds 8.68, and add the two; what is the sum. 5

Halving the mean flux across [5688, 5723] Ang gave 4.26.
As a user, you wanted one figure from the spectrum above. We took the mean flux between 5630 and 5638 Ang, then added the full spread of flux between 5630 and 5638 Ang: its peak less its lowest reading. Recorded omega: 9.9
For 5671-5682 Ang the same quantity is 9.9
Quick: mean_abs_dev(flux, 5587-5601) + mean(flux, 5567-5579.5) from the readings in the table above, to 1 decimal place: 9.2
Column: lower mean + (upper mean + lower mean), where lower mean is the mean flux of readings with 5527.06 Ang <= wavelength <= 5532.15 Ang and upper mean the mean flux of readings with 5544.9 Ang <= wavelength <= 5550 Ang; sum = 24.9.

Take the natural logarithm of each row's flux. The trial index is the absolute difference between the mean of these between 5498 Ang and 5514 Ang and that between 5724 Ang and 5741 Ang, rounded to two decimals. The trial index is 0.20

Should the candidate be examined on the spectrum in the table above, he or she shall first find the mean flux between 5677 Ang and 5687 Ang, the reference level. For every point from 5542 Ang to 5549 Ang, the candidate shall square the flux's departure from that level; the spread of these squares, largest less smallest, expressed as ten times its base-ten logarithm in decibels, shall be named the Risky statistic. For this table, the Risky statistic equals -3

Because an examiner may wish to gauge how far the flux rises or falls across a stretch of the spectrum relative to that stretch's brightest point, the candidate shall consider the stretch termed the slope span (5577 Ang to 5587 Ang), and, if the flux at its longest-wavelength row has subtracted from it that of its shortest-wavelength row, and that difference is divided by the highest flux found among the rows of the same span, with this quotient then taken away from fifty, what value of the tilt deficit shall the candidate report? 49.8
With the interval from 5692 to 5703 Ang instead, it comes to 50.1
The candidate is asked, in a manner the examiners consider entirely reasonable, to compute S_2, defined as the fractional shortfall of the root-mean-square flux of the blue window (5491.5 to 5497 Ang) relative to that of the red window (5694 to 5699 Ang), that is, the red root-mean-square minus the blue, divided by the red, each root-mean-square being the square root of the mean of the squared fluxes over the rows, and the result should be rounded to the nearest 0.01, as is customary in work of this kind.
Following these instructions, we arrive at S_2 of -0.11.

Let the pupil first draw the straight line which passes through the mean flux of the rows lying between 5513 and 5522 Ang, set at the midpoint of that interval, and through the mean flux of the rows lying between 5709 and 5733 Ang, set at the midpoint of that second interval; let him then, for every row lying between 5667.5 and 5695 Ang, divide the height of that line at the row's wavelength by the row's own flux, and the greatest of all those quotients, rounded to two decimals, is 1.02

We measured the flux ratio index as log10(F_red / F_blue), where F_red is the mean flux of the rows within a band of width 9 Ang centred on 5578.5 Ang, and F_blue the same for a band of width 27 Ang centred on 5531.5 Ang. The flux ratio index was 0.010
